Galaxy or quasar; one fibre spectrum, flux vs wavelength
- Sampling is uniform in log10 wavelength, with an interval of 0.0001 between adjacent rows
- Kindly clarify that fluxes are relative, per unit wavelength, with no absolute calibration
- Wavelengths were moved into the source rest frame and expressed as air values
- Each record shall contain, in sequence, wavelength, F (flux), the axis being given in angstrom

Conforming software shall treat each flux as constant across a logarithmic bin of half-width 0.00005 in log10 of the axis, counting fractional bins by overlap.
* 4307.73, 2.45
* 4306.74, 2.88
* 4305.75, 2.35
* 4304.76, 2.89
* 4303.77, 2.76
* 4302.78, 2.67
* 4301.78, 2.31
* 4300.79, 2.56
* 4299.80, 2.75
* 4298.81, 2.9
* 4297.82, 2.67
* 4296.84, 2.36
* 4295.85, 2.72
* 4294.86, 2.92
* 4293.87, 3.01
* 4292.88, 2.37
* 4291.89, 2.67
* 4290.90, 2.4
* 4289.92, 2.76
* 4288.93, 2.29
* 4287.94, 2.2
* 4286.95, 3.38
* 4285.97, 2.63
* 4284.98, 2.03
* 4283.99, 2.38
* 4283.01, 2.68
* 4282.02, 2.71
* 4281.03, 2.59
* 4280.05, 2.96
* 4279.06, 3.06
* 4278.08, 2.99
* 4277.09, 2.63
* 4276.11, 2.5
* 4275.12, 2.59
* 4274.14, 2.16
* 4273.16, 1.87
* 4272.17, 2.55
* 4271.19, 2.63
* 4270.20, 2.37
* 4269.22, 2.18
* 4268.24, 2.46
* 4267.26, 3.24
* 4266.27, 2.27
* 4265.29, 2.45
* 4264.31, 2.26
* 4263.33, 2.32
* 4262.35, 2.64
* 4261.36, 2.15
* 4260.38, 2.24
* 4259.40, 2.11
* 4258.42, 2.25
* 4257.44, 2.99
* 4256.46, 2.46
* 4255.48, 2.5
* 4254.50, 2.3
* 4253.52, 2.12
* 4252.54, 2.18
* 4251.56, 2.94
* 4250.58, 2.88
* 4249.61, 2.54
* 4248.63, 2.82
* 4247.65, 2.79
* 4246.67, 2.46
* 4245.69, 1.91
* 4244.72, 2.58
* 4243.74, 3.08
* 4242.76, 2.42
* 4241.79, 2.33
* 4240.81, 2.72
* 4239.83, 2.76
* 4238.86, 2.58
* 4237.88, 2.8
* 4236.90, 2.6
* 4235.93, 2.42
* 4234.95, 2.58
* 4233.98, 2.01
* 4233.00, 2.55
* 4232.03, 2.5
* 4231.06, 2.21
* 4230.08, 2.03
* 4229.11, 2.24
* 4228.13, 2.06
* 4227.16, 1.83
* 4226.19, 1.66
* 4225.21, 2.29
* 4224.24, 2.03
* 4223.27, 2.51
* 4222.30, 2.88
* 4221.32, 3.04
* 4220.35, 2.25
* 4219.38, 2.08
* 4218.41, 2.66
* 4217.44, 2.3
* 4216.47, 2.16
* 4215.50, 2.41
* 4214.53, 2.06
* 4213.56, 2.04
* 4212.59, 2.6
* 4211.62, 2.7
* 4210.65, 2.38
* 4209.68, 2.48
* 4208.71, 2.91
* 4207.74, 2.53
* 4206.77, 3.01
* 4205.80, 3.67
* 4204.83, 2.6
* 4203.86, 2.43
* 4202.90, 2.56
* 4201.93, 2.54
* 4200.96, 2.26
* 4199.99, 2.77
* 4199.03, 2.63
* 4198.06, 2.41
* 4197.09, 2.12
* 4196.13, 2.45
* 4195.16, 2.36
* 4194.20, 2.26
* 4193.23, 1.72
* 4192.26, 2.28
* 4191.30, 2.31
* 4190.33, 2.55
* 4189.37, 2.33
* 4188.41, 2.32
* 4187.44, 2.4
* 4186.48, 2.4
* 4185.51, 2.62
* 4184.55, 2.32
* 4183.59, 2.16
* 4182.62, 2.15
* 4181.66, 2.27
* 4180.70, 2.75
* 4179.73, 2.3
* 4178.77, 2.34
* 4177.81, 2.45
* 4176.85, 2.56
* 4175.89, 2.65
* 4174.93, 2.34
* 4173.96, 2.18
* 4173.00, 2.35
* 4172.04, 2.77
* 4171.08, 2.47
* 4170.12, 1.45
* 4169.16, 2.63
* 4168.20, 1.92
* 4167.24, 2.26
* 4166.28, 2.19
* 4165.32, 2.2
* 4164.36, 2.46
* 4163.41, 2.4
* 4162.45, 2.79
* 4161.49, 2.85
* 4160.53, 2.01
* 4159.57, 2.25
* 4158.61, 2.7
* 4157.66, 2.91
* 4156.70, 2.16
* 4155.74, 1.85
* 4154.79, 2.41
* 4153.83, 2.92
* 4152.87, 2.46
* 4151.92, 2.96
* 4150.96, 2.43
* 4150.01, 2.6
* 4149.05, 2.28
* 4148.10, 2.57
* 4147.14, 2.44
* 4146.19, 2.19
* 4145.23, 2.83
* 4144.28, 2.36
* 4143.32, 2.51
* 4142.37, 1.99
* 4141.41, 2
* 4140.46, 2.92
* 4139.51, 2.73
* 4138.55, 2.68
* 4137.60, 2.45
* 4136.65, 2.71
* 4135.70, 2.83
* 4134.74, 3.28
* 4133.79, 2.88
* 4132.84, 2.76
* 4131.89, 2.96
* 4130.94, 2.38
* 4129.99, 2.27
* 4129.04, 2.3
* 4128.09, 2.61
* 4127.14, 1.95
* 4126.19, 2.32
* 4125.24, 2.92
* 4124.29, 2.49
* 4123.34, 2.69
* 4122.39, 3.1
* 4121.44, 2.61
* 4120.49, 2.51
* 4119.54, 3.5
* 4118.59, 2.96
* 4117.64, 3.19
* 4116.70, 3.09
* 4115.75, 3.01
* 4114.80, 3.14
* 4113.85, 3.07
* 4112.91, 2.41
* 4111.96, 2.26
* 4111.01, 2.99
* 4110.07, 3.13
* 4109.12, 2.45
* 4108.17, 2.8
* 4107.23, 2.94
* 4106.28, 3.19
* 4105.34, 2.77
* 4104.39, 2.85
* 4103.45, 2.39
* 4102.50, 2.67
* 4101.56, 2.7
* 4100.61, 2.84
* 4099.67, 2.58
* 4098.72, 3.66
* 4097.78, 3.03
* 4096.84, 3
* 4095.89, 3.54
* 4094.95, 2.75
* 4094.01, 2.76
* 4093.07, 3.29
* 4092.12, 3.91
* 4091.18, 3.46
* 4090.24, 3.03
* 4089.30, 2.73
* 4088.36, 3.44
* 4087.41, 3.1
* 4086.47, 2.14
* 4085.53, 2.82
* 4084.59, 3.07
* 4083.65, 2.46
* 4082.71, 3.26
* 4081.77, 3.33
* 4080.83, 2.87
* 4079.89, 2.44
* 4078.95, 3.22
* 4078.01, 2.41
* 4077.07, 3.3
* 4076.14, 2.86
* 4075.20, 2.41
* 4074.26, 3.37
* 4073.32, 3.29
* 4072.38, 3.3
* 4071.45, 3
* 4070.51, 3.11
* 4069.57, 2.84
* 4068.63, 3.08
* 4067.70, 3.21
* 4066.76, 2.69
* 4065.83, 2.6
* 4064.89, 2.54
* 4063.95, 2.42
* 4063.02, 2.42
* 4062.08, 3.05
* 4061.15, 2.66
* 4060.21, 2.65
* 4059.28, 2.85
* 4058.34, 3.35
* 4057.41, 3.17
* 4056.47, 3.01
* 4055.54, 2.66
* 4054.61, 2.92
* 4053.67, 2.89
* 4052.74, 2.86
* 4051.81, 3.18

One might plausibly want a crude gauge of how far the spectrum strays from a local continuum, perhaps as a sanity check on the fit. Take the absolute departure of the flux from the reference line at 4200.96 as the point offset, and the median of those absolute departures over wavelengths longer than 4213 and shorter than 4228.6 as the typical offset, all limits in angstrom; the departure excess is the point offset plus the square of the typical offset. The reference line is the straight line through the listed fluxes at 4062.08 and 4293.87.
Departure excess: 1.4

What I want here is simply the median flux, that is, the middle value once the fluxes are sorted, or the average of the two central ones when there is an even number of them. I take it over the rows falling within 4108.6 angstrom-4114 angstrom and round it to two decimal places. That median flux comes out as 2.72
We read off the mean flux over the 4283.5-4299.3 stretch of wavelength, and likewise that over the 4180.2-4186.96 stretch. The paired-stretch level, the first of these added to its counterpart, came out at 4.99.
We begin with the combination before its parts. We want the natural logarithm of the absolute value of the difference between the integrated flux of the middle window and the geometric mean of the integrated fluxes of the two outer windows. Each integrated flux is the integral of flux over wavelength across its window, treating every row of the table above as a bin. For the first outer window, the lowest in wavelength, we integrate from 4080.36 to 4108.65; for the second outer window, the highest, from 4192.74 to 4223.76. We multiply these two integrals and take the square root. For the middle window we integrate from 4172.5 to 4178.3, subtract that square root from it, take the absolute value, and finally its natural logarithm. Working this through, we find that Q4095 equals 4.2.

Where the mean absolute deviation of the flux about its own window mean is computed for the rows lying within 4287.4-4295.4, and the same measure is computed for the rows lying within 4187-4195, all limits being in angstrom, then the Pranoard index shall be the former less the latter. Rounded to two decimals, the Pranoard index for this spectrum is 0.12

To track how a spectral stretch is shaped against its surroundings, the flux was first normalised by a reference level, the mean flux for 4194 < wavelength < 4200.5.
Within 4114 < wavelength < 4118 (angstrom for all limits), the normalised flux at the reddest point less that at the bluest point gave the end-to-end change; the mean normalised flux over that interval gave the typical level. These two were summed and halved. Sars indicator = 0.65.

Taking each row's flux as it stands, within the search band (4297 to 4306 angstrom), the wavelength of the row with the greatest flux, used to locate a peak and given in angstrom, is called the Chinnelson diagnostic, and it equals 4298.81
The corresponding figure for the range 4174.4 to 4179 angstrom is 4175.89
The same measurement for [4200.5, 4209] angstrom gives 4205.80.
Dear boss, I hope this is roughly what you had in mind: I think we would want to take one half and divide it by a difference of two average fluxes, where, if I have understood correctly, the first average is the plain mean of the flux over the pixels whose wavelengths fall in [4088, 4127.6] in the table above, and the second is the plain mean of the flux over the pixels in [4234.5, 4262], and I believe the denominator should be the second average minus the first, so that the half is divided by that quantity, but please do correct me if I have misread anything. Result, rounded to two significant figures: -1.3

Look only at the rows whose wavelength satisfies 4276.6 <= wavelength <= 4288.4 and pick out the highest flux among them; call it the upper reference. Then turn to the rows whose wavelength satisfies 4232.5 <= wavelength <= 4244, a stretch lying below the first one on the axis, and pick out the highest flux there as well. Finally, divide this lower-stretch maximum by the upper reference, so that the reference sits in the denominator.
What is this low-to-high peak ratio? 0.91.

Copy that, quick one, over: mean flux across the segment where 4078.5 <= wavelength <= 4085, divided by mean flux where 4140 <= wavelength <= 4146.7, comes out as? 1.23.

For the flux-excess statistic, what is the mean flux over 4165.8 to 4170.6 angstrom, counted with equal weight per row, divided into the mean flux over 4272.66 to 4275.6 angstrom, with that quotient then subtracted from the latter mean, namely 1.2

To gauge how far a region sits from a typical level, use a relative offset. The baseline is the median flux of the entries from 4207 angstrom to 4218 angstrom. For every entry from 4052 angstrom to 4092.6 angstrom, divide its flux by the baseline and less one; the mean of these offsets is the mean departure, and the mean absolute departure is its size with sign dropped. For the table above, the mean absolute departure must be 0.22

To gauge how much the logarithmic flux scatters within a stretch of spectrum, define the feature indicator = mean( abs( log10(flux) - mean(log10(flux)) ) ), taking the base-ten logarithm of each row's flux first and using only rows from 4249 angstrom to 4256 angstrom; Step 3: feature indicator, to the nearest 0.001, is 0.044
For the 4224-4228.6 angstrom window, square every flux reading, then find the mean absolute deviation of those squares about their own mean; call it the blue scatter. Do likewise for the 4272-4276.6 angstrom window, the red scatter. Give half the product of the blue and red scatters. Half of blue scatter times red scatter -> 0.41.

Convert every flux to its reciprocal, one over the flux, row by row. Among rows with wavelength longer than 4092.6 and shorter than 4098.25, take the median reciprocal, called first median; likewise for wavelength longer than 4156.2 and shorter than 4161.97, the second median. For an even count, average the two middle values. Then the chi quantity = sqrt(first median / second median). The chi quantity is 0.90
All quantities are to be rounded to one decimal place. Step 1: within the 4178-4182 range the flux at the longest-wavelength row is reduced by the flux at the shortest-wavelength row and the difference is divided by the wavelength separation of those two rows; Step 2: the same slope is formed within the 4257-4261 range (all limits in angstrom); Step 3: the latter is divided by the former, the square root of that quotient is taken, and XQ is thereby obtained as 3.2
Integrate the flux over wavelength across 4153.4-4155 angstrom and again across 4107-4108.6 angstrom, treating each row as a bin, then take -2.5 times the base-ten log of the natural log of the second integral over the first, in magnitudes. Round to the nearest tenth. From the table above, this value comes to 3.0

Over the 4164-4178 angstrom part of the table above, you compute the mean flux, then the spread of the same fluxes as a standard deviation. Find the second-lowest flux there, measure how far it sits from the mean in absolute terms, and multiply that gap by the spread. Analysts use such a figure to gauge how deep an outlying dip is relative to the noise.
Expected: 0.13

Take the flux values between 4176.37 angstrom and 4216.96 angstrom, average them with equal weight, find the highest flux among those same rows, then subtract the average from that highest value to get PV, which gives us 1.23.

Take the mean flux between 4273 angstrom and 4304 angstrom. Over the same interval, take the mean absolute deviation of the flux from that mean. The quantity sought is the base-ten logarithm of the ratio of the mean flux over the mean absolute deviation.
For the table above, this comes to 1.03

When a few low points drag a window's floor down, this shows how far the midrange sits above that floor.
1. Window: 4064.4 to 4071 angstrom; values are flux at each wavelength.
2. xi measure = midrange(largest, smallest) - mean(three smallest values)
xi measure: 0.265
